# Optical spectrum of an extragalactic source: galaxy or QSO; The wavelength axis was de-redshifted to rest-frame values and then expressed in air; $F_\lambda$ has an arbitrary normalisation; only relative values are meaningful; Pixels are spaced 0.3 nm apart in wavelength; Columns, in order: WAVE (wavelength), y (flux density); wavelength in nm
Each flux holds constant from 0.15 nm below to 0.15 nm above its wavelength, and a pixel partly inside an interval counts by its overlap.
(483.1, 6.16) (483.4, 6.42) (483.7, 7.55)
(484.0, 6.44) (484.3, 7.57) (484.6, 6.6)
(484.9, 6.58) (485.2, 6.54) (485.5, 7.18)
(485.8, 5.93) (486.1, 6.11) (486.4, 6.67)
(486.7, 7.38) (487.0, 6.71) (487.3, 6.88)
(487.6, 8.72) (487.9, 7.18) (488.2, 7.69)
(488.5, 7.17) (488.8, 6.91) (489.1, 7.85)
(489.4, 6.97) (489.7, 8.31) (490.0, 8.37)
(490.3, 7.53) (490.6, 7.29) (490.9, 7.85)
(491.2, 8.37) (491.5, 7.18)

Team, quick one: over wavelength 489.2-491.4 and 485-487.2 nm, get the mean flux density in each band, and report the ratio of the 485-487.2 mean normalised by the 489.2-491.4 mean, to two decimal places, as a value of 0.85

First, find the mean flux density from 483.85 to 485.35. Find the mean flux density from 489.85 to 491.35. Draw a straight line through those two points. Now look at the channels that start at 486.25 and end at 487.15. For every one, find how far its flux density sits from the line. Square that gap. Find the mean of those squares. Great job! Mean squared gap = 0.16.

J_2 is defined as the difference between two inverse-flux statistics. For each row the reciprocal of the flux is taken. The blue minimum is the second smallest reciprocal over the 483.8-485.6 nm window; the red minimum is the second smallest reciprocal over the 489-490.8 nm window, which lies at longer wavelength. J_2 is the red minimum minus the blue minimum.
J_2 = -0.019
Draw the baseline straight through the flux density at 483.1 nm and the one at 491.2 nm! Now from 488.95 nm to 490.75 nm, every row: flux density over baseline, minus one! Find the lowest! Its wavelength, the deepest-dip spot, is 489.4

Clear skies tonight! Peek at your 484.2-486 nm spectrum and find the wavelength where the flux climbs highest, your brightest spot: 484.3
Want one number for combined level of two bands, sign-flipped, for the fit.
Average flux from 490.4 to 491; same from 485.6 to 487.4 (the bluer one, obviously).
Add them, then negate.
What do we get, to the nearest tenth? -14.2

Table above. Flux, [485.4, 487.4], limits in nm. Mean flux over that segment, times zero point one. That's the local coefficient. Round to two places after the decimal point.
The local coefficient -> 0.67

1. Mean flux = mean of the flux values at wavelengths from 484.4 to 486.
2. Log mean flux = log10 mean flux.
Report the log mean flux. 0.82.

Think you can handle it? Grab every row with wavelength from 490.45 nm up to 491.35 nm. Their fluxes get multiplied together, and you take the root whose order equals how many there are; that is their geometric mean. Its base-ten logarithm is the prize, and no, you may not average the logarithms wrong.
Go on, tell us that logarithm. 0.893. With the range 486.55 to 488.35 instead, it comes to 0.869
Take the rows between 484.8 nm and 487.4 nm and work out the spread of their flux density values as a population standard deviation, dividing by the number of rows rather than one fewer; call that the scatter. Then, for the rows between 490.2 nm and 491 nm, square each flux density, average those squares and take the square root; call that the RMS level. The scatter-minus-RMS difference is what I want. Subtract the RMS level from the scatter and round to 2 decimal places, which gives -7.13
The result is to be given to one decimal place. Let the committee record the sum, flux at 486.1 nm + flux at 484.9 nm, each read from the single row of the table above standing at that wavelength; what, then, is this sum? 12.7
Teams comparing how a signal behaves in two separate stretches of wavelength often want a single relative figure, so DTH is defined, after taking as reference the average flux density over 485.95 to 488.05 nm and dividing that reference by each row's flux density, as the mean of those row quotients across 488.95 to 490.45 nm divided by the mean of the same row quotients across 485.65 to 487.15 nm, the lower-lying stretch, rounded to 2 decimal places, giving 0.84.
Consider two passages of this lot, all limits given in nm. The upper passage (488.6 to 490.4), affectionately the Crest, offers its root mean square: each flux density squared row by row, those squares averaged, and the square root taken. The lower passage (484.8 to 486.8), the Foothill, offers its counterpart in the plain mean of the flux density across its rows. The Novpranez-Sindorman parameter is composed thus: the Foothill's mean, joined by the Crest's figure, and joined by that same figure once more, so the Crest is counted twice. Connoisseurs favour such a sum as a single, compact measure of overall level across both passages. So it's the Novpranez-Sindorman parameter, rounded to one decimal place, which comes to 22.0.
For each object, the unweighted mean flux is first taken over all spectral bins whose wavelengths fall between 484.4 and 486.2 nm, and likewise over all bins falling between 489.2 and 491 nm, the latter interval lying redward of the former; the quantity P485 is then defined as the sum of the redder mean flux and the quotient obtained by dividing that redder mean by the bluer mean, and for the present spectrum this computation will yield 8.9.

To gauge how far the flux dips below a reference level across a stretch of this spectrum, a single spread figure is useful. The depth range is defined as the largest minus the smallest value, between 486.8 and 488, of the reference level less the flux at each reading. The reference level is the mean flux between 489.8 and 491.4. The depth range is 2.01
